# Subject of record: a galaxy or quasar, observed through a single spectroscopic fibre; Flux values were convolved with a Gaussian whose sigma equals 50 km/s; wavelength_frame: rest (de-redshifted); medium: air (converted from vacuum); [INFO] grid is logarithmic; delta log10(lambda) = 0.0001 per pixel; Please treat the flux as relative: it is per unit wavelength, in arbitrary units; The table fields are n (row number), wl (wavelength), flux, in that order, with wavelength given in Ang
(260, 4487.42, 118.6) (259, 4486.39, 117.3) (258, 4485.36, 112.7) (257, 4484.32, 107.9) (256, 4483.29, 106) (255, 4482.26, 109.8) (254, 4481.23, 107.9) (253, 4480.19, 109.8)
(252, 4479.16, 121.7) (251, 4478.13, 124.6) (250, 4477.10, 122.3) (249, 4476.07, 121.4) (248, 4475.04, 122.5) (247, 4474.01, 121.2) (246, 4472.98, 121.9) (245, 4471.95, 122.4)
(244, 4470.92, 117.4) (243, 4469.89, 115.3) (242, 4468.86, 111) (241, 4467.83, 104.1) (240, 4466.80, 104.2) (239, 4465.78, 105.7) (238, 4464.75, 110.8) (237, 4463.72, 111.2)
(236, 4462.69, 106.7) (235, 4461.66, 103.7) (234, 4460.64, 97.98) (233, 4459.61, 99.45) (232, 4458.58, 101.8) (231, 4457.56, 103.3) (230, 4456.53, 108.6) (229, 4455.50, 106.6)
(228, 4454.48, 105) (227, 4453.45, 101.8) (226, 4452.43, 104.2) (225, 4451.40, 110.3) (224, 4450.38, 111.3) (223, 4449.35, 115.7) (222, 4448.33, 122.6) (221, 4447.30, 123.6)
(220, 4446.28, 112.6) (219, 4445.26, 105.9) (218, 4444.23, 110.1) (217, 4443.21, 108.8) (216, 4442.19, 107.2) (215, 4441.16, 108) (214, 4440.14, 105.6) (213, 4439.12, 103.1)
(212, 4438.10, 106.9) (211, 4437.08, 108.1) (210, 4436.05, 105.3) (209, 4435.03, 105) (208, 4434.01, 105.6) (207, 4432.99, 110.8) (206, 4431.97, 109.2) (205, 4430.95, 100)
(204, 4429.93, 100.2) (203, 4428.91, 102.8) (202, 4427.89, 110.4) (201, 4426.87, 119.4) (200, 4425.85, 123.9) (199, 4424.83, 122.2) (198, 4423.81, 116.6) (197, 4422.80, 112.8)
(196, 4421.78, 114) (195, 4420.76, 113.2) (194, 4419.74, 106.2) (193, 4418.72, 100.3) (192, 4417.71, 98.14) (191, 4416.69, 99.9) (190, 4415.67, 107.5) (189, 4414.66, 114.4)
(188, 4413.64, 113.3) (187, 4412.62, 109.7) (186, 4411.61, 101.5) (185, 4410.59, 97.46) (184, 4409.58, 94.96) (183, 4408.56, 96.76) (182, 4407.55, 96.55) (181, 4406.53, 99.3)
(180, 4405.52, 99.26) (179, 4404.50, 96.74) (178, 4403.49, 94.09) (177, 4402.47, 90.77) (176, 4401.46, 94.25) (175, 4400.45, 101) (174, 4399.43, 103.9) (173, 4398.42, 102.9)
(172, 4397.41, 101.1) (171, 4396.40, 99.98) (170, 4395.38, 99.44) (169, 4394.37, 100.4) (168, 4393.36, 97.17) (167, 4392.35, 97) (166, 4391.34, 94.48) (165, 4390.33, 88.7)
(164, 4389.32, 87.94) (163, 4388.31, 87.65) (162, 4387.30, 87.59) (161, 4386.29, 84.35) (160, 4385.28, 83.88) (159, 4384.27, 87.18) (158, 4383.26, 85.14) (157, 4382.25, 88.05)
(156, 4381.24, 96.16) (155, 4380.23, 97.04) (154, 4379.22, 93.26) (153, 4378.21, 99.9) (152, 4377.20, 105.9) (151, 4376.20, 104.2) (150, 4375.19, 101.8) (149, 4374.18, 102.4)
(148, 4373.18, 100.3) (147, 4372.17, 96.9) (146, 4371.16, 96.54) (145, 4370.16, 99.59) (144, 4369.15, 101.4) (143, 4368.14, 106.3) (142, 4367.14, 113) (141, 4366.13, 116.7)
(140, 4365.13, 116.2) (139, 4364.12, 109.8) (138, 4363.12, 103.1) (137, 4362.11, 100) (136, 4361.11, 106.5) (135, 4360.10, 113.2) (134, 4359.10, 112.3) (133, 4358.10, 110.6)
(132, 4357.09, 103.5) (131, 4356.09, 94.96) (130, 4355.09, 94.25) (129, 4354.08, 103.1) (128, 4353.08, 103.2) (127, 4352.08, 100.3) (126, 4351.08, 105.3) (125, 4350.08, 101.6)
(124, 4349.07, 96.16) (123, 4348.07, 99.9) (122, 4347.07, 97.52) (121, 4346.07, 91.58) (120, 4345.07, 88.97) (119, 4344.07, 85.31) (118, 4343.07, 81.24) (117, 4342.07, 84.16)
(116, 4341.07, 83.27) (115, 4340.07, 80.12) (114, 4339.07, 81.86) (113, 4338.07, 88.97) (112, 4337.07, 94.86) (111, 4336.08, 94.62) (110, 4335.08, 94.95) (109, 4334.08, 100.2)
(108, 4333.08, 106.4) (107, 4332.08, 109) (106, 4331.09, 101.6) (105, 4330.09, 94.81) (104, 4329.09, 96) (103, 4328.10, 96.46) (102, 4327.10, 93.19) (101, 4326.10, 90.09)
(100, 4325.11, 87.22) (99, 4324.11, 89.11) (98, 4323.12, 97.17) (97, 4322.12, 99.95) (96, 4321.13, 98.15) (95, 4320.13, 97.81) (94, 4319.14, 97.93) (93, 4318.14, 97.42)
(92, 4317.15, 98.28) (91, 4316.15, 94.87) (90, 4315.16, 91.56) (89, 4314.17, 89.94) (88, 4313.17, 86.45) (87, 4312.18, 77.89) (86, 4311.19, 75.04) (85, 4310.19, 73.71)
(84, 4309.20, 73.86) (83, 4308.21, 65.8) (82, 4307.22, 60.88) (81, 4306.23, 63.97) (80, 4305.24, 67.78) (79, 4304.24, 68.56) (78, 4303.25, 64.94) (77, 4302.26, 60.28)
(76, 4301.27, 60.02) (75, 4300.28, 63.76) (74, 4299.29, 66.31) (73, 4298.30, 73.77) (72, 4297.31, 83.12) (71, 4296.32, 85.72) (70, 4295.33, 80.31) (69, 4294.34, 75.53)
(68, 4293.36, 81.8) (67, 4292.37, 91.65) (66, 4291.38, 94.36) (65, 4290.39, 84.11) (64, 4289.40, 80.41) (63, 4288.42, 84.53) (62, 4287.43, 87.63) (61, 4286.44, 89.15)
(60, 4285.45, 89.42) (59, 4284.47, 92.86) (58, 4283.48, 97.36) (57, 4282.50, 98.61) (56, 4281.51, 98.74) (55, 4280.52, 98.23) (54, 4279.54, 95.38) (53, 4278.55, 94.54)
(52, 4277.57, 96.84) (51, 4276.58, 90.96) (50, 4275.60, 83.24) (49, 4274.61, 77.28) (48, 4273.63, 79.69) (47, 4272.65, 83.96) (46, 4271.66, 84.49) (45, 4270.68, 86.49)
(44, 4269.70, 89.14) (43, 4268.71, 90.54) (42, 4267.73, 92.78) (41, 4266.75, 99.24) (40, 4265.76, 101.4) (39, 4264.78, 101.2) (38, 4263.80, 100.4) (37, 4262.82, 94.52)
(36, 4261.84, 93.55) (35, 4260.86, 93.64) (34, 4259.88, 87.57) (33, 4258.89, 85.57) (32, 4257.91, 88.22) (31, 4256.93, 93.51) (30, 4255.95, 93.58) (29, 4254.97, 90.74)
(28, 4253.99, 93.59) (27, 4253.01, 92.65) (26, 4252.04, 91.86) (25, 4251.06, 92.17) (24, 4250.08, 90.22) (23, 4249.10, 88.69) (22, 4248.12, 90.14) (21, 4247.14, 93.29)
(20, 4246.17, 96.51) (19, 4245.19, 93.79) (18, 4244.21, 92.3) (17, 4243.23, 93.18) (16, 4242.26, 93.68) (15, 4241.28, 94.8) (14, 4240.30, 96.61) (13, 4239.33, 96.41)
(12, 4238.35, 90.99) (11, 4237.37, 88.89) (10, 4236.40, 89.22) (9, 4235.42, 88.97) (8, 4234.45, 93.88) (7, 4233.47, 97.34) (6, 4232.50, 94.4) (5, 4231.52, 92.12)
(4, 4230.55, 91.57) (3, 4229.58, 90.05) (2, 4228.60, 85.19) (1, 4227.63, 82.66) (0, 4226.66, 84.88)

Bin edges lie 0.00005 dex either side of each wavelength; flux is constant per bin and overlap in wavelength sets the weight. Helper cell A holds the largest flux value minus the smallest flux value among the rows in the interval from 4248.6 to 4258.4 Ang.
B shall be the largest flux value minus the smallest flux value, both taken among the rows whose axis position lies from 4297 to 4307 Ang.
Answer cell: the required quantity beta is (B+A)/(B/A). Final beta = 7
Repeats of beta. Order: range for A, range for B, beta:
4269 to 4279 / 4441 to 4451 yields 41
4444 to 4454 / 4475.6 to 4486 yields 47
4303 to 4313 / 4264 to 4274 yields 30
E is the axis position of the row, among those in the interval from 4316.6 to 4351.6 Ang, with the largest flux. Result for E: 4332.08 Ang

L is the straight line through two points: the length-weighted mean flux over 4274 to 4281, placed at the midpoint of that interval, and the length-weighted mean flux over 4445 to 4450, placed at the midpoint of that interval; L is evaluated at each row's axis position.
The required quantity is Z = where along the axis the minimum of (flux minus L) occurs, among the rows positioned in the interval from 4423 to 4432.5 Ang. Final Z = 4430.95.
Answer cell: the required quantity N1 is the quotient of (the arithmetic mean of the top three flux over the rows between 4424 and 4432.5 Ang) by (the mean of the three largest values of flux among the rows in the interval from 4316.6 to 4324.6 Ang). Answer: 1.23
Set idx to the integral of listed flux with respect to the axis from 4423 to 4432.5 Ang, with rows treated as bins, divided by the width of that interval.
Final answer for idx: 112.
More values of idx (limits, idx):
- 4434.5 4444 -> 107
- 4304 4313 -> 70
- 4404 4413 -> 99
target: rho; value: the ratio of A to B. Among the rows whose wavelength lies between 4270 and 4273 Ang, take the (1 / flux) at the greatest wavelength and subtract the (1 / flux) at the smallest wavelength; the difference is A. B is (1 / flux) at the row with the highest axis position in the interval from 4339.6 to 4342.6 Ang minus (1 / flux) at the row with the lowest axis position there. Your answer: -0.58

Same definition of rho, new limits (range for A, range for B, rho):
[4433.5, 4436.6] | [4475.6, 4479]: -0.13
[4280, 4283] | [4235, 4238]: -3.88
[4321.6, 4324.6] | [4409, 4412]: -1.79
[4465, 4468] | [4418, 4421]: -0.13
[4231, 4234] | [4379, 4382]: 1.80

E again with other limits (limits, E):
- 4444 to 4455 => 4447.30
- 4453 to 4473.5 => 4471.95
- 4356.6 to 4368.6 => 4366.13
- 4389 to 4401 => 4399.43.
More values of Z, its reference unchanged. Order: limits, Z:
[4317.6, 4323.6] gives 4323.12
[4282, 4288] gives 4287.43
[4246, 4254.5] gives 4249.10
